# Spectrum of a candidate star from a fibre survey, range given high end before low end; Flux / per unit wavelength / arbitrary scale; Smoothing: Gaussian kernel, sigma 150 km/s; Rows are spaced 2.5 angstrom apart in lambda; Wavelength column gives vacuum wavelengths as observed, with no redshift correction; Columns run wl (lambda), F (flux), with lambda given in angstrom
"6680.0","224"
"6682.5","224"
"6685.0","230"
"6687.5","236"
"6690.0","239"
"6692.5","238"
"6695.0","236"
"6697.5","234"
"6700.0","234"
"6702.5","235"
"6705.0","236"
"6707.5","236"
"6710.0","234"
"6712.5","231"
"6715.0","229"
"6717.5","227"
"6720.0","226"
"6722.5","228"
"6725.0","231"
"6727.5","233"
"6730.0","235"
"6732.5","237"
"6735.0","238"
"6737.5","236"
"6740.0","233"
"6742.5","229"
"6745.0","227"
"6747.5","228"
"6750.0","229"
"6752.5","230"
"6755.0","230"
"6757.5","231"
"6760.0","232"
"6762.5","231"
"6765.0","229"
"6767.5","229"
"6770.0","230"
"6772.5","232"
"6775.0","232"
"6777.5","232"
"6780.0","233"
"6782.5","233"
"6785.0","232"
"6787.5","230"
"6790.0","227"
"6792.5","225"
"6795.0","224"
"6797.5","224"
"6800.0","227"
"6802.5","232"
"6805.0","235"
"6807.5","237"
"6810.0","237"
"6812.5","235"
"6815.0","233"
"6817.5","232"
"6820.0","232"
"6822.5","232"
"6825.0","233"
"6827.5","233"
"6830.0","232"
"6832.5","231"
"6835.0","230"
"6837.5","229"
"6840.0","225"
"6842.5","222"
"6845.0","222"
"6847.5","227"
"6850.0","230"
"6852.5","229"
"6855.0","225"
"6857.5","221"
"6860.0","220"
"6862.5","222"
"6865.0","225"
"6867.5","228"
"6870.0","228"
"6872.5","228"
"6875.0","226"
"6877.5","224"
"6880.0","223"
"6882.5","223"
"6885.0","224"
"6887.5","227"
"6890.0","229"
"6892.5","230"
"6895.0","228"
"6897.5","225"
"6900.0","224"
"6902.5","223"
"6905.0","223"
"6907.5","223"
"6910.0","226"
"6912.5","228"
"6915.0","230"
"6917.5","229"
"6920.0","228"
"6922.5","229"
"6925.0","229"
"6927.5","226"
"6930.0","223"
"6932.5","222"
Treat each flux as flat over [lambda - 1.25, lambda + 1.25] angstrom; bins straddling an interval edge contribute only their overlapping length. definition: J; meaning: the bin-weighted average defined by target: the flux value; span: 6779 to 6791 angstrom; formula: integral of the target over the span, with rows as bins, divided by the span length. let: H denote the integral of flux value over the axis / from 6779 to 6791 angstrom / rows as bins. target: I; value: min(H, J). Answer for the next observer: 231.0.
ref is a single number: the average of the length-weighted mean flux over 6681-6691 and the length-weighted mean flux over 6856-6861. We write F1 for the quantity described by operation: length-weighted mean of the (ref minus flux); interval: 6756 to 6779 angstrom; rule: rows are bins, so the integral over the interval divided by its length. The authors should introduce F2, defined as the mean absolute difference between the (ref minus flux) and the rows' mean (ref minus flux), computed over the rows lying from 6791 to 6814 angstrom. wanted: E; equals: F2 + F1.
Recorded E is 0.4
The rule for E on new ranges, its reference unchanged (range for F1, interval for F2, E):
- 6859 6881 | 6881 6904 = 3.7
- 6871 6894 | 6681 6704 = 3.4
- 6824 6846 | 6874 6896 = 0.0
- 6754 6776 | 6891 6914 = -2.2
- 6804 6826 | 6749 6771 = -6.9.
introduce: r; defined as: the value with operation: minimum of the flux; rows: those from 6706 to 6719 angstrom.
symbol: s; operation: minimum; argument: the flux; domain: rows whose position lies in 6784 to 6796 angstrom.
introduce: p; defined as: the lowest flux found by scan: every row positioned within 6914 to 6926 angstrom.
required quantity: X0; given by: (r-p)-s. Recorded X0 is -225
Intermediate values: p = 228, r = 227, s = 224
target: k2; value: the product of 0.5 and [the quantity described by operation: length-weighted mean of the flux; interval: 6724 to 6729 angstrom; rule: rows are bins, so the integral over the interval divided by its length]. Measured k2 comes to 116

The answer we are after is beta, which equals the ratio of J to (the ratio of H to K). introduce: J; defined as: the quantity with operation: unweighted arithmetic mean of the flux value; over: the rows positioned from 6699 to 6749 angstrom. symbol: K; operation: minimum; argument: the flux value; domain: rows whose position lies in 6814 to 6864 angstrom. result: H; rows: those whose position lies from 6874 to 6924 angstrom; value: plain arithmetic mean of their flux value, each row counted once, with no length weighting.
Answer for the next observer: 226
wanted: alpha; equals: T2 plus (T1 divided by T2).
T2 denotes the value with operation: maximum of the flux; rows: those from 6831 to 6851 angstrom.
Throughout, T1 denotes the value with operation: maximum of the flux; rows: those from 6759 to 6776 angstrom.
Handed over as 232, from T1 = 232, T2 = 231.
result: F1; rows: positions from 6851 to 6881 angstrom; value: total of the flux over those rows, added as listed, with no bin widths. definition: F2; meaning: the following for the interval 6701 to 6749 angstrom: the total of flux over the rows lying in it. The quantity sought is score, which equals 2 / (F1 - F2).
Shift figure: -0.0012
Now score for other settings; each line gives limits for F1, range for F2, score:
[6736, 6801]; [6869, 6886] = 0.0005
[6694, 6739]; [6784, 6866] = -0.0006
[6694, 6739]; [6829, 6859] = 0.0014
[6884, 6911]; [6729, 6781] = -0.0008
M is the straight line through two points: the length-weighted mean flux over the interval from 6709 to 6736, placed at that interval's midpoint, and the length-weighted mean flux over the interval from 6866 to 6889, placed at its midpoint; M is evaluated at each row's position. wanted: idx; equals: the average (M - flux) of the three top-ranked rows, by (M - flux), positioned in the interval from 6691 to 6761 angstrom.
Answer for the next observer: 4.8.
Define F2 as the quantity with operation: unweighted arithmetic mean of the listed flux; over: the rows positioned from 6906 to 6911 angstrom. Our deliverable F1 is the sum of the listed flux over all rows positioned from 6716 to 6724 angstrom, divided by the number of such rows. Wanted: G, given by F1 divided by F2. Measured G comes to 1.01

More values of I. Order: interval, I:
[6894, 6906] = 224.6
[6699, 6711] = 235.0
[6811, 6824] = 232.9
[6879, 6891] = 225.2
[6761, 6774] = 230.3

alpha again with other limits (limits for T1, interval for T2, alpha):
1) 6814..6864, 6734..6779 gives 239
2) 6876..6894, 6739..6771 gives 234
